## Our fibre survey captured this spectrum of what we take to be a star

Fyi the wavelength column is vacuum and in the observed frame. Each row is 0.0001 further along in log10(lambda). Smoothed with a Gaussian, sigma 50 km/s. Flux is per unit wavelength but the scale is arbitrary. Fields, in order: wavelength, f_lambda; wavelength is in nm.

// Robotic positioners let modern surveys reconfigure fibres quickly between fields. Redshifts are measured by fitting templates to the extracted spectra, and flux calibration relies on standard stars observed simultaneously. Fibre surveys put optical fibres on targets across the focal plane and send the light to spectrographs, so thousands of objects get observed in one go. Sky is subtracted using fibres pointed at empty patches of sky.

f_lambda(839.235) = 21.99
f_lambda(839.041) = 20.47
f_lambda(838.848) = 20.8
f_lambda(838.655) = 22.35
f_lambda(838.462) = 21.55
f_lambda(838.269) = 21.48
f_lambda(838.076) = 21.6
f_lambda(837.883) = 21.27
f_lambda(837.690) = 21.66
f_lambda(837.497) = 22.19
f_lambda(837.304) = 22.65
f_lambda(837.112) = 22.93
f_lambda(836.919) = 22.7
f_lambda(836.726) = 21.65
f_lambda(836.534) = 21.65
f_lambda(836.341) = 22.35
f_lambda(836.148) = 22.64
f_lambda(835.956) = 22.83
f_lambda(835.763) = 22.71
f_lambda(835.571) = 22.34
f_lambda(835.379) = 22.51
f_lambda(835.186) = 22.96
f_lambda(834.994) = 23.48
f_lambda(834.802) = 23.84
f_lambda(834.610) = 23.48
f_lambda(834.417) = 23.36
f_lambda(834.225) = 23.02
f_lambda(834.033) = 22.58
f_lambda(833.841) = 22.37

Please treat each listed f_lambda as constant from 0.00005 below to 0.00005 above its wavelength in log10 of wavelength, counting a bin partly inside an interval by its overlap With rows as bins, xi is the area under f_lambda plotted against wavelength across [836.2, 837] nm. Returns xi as 17.7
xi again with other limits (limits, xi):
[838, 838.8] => 17.4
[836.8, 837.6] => 18.1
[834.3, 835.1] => 18.8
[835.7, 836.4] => 15.8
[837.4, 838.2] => 17.3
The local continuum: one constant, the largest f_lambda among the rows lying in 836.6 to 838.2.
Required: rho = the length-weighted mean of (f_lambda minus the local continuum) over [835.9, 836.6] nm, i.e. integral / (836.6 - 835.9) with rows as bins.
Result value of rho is -0.6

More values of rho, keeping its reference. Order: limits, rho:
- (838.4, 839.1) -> -1.6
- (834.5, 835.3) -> 0.5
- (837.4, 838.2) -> -1.3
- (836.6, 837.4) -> -0.5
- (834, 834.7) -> 0.2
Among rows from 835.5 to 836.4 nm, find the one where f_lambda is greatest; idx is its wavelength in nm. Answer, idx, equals 835.956 nm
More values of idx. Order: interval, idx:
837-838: 837.112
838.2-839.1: 838.655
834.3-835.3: 834.802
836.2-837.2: 837.112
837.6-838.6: 837.690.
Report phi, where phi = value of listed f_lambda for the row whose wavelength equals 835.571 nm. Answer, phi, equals 22.34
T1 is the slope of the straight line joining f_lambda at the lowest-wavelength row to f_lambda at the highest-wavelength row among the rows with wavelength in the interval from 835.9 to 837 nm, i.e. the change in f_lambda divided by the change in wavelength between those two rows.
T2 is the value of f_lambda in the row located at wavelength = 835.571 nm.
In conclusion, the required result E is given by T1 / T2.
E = -0.01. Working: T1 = -0.1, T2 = 22.34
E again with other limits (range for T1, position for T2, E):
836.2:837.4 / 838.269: 0.01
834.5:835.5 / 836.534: -0.06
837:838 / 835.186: -0.09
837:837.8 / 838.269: -0.10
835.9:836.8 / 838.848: -0.07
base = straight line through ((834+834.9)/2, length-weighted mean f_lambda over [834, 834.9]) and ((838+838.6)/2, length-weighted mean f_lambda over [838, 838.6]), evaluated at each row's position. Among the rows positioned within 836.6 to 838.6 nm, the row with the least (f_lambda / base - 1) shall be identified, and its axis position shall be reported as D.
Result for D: 836.726 nm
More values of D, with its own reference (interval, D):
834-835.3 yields 834.033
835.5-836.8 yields 836.534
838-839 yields 838.848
